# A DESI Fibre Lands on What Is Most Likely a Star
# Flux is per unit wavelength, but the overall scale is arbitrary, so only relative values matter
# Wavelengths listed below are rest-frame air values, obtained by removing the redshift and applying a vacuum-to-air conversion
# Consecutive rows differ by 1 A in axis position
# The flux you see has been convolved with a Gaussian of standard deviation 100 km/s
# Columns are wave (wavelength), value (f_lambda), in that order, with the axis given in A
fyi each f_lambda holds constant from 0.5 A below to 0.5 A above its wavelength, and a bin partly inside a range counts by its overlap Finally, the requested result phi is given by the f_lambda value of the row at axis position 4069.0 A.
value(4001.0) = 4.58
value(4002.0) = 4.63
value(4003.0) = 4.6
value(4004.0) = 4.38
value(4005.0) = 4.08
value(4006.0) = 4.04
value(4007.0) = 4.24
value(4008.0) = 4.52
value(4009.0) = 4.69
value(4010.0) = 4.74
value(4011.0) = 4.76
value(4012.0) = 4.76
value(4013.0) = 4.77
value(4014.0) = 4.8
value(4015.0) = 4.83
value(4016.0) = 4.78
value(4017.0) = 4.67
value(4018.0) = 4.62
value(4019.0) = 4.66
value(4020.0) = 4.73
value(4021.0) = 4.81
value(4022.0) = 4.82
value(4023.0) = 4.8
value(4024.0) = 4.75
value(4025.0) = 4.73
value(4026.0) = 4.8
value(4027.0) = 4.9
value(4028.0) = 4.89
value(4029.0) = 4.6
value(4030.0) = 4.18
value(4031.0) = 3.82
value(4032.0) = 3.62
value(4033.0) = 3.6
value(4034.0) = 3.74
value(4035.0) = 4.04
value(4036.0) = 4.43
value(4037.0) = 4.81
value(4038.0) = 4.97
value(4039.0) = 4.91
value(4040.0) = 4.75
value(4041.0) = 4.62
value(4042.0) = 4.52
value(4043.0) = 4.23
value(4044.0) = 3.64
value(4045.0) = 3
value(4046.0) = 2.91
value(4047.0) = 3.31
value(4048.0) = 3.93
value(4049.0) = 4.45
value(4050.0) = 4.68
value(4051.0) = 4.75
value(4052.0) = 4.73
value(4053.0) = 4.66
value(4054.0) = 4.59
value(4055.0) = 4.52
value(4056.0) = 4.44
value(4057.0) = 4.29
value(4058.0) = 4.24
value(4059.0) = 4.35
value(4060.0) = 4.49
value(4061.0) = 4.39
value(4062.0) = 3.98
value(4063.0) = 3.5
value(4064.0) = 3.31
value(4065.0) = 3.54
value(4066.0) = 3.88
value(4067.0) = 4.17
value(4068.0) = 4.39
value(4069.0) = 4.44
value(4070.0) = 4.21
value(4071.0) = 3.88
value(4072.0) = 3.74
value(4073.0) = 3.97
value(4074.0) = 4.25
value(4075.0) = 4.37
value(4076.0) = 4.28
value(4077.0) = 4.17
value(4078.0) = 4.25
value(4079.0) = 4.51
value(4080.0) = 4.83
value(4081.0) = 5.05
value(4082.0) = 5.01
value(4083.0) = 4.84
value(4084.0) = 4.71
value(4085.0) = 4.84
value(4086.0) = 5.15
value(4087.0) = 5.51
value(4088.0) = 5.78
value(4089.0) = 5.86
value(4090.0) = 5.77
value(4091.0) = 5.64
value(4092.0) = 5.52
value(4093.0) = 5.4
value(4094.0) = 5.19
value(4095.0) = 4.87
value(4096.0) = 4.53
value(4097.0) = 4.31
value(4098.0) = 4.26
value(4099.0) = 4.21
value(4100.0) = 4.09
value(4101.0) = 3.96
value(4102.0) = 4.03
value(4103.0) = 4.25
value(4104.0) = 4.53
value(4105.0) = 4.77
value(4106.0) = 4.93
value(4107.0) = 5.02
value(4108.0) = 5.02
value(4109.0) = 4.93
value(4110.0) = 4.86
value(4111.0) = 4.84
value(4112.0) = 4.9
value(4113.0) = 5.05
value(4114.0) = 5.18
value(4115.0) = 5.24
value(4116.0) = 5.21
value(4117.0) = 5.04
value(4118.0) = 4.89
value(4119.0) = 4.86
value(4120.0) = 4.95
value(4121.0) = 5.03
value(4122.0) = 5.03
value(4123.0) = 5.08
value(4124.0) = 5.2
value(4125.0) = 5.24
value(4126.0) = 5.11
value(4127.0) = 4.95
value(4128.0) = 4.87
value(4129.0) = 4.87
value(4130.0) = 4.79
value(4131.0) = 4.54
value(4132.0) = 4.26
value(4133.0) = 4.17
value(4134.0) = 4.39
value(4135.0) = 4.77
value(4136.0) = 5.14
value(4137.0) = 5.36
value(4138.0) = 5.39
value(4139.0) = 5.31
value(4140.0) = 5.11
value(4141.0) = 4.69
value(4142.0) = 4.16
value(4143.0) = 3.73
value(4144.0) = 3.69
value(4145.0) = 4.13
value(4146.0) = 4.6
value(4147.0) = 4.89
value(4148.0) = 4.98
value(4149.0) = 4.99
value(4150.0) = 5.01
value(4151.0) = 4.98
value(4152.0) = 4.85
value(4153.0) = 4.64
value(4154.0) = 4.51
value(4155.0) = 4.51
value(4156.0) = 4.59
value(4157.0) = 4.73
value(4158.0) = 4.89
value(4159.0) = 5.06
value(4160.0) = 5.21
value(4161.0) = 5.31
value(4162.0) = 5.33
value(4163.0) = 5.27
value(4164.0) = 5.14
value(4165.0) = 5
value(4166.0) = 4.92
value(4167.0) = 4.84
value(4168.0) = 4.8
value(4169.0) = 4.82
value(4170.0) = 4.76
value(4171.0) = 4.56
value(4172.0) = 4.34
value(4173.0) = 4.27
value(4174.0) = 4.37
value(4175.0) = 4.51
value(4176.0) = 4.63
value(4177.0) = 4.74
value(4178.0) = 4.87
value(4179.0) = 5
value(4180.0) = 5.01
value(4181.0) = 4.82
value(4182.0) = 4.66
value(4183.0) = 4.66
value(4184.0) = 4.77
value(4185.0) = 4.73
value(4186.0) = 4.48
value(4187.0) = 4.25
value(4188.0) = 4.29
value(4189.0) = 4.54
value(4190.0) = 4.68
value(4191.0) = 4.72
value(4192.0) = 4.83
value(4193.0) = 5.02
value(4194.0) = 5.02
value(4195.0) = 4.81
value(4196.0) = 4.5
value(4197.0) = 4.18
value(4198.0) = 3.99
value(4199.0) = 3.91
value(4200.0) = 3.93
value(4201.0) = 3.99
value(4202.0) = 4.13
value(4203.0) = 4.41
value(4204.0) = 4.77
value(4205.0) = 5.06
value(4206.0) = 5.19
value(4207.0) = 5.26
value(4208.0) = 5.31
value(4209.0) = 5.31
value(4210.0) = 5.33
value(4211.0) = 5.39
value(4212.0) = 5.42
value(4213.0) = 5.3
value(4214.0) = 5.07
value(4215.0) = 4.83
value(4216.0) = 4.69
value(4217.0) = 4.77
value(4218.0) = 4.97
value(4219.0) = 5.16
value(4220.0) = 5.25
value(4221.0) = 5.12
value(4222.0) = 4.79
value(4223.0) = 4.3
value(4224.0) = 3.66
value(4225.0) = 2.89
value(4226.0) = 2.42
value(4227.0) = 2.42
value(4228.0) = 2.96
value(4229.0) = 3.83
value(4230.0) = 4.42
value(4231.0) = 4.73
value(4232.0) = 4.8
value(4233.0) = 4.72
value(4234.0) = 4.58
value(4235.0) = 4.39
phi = 4.44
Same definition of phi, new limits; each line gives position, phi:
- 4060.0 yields 4.49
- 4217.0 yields 4.77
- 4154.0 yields 4.51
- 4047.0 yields 3.31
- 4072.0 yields 3.74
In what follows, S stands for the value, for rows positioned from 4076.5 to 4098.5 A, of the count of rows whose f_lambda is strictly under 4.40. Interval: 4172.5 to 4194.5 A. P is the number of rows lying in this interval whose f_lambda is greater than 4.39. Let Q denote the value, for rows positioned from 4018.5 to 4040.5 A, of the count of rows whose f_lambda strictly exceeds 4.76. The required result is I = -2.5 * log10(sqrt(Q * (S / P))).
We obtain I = -0.38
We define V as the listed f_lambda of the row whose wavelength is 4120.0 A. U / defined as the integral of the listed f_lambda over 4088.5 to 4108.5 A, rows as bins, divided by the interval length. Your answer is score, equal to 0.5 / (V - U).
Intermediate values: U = 4.81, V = 4.95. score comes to 3.5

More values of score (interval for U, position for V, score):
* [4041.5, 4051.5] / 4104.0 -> 0.9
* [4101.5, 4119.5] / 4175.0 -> -1.4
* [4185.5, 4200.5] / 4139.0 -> 0.6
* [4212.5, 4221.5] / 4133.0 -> -0.6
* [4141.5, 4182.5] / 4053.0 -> -6.7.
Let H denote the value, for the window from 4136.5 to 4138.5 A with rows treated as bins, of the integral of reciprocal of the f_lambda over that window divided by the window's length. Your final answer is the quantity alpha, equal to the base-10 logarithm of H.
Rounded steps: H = 0.186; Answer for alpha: -0.730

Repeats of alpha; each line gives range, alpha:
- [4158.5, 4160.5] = -0.710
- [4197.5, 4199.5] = -0.597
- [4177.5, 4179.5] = -0.693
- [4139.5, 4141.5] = -0.689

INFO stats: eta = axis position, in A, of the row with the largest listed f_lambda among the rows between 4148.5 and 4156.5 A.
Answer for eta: 4150.0 A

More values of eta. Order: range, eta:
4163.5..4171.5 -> 4164.0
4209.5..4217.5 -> 4212.0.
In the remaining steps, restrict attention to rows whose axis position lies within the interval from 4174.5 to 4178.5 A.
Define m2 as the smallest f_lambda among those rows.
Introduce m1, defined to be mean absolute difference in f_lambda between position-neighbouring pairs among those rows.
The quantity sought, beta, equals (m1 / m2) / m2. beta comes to 0.006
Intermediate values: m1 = 0.12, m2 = 4.51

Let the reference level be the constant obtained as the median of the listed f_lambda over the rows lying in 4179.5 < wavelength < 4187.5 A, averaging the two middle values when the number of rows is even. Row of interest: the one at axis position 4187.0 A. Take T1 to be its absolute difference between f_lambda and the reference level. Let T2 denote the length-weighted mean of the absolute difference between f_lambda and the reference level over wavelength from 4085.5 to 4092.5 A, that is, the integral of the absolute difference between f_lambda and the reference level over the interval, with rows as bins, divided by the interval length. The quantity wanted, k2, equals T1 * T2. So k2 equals 0.405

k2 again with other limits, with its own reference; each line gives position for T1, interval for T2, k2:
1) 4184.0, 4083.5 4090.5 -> 0.051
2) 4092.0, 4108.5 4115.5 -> 0.252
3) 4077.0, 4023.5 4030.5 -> 0.090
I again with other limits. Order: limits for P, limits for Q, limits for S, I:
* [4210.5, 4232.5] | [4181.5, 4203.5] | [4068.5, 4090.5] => -0.60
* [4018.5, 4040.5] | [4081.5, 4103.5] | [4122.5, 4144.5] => -0.86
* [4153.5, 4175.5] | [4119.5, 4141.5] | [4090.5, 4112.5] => -1.00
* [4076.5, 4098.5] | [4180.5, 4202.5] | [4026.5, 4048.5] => -0.75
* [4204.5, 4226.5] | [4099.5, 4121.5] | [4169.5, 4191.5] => -0.84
